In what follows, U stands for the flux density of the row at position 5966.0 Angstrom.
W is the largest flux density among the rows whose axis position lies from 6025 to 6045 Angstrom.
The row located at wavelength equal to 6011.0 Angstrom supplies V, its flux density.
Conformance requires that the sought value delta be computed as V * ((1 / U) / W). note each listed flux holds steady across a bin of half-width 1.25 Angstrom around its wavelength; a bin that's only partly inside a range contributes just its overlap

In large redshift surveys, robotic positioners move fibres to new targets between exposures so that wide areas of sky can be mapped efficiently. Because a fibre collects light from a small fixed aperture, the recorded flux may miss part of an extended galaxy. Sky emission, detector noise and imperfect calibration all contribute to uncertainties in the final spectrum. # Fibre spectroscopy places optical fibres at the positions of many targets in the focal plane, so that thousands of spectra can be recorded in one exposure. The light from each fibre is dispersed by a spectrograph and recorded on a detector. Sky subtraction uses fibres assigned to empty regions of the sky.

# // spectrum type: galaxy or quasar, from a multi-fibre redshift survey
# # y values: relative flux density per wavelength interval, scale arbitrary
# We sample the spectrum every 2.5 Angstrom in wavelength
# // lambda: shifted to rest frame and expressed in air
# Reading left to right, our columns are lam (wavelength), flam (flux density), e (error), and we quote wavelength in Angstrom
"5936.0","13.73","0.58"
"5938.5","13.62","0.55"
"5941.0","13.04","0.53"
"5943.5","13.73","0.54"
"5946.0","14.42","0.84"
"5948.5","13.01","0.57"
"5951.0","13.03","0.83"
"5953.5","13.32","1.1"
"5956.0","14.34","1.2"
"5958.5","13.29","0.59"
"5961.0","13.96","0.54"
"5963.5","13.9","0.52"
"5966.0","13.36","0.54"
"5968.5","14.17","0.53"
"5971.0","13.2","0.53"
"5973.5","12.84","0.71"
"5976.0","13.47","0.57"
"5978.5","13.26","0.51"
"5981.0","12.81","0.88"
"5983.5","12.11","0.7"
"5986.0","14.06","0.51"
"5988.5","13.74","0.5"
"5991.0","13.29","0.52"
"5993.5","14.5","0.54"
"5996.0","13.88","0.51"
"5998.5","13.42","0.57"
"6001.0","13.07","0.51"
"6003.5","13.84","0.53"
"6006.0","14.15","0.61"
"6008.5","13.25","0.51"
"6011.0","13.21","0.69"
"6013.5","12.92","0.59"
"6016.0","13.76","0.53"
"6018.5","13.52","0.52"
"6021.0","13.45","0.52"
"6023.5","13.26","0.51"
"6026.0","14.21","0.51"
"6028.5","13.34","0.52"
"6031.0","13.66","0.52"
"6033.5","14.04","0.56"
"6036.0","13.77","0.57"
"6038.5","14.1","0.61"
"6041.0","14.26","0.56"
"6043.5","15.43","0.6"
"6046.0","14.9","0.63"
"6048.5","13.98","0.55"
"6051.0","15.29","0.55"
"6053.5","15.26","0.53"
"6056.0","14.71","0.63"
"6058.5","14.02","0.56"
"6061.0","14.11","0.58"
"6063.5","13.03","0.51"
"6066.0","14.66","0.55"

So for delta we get 0.064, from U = 13.36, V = 13.21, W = 15.43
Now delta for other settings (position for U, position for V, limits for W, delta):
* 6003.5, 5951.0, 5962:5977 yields 0.066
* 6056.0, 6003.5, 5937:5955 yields 0.065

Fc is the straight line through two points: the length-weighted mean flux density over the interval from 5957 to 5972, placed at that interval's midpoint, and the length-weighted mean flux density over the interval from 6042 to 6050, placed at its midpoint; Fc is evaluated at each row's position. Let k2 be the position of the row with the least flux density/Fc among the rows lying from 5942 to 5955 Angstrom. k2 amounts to 5951.0 Angstrom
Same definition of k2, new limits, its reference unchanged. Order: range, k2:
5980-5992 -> 5983.5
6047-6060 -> 6058.5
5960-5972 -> 5971.0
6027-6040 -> 6028.5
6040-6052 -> 6048.5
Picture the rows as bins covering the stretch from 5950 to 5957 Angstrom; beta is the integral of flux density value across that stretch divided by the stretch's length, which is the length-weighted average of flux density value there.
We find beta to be 13.6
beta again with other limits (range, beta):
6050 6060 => 14.8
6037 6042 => 14.2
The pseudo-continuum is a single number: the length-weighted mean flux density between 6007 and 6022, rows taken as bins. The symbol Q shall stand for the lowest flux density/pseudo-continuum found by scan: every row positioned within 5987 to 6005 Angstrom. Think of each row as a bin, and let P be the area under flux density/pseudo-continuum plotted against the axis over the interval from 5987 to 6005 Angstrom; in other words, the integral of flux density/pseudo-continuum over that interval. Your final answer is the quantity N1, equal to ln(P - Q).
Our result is 2.86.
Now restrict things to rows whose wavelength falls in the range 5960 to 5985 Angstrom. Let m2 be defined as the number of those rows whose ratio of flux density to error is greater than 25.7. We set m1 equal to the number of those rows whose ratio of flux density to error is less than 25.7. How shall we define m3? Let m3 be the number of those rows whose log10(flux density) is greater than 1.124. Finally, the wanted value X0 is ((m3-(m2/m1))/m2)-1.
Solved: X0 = 0.08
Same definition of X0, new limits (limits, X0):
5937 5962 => 4.89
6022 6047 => 1.08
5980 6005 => 0.00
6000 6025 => -0.42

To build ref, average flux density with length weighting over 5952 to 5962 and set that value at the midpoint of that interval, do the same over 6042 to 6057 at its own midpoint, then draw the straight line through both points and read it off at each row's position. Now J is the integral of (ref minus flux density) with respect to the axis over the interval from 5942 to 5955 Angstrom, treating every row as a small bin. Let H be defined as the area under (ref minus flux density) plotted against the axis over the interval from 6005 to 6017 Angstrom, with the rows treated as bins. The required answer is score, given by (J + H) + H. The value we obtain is 25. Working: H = 12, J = 1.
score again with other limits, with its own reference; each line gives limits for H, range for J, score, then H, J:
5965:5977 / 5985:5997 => 15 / 6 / 3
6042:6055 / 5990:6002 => 6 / -1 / 7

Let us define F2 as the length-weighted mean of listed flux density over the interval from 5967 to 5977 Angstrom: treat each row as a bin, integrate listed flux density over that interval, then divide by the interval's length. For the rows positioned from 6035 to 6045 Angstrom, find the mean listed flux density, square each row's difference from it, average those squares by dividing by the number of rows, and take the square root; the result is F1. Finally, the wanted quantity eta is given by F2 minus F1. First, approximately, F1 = 0.63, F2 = 13.4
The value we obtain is 12.8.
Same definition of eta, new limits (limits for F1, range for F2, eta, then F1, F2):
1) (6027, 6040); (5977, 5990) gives 12.9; 0.27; 13.2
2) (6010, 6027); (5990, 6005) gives 13.3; 0.39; 13.7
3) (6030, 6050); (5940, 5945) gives 12.9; 0.56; 13.5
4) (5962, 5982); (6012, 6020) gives 13.0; 0.44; 13.4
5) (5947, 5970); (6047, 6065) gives 13.9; 0.47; 14.4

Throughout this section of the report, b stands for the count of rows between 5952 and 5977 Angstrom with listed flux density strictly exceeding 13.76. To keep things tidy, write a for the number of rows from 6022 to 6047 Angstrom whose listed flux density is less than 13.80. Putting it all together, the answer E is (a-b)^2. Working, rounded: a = 4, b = 4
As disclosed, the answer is 0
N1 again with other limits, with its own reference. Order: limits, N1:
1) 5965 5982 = 2.77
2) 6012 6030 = 2.85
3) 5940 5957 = 2.79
